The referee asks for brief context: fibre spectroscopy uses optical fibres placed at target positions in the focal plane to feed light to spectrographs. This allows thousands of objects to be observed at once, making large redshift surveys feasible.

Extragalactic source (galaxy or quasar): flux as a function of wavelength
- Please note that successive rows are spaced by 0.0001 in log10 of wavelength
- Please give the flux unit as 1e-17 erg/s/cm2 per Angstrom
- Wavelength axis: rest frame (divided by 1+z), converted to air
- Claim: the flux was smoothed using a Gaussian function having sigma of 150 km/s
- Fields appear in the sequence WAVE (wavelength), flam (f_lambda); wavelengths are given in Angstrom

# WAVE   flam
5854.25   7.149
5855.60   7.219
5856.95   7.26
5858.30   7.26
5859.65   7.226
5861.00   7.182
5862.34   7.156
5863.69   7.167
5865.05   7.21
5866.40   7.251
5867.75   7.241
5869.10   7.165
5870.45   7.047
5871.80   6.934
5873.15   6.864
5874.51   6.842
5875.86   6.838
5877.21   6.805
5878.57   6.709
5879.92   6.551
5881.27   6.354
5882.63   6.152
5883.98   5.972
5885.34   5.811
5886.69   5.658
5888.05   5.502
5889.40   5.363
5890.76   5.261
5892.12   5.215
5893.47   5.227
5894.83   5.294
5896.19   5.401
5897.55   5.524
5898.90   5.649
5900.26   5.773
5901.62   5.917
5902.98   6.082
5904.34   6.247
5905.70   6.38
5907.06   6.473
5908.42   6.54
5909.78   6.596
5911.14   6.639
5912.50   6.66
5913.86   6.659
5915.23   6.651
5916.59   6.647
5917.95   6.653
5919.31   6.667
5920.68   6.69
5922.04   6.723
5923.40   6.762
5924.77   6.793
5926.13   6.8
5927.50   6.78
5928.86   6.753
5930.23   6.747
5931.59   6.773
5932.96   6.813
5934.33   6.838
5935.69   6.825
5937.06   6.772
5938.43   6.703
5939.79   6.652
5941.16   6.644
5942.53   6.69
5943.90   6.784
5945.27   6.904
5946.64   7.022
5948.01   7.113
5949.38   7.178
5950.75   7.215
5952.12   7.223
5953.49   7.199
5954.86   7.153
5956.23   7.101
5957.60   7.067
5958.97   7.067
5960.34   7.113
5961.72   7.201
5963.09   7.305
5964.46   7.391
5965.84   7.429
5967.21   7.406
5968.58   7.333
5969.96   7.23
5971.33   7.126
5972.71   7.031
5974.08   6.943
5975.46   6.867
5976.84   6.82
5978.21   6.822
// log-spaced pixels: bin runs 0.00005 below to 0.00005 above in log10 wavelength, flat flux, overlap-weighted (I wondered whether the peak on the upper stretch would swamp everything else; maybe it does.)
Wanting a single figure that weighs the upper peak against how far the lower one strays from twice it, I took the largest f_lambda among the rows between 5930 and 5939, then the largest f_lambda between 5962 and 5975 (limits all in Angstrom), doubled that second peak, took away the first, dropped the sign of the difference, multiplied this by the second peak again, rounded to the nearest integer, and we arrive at 60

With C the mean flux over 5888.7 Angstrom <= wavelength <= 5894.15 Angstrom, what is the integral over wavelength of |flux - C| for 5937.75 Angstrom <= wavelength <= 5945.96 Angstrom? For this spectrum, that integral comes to 12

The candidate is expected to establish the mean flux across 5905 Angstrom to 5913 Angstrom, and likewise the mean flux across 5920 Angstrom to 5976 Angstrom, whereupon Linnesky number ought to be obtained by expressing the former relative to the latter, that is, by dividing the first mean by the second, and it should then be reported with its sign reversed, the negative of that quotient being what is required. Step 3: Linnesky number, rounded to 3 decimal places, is -0.938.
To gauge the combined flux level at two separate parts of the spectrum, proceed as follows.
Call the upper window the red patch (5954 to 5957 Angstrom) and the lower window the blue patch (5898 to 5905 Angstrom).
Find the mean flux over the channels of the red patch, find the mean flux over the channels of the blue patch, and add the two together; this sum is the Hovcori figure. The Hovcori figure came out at 13.1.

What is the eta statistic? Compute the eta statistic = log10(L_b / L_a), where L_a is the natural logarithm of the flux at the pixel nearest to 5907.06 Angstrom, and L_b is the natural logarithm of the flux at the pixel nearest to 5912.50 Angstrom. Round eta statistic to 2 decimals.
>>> 0.01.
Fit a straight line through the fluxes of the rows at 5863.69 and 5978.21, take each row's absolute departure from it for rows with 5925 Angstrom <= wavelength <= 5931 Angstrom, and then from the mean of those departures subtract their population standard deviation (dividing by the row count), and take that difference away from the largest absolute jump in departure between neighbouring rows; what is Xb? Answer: -0.16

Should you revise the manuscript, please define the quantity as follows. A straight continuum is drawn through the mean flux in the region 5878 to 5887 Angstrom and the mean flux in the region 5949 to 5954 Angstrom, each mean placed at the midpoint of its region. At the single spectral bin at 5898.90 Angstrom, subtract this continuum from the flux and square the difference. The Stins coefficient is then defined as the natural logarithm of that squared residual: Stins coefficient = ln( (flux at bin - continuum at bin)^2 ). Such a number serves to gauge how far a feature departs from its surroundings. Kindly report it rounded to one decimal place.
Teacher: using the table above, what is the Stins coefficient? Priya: -0.5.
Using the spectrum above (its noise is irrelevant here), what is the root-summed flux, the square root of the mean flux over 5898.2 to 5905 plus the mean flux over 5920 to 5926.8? 3.56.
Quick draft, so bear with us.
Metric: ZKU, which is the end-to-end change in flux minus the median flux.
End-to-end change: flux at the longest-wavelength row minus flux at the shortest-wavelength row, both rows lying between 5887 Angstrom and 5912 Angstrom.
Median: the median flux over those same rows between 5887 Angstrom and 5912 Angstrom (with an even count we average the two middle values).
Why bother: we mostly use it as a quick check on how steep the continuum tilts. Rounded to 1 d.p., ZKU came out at -4.6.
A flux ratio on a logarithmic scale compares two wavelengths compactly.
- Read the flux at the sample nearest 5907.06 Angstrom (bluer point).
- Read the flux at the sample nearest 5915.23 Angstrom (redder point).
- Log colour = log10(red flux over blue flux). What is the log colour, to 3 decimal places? 0.012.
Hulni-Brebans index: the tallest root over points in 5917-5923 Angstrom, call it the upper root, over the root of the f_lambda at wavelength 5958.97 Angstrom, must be 0.98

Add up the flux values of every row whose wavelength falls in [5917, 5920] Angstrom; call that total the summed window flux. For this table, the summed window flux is 13.3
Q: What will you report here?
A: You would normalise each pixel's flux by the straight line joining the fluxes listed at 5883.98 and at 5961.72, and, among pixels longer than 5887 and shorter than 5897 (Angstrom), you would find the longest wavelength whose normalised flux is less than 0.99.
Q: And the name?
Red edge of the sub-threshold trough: 5896.19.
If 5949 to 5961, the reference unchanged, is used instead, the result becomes 5958.97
